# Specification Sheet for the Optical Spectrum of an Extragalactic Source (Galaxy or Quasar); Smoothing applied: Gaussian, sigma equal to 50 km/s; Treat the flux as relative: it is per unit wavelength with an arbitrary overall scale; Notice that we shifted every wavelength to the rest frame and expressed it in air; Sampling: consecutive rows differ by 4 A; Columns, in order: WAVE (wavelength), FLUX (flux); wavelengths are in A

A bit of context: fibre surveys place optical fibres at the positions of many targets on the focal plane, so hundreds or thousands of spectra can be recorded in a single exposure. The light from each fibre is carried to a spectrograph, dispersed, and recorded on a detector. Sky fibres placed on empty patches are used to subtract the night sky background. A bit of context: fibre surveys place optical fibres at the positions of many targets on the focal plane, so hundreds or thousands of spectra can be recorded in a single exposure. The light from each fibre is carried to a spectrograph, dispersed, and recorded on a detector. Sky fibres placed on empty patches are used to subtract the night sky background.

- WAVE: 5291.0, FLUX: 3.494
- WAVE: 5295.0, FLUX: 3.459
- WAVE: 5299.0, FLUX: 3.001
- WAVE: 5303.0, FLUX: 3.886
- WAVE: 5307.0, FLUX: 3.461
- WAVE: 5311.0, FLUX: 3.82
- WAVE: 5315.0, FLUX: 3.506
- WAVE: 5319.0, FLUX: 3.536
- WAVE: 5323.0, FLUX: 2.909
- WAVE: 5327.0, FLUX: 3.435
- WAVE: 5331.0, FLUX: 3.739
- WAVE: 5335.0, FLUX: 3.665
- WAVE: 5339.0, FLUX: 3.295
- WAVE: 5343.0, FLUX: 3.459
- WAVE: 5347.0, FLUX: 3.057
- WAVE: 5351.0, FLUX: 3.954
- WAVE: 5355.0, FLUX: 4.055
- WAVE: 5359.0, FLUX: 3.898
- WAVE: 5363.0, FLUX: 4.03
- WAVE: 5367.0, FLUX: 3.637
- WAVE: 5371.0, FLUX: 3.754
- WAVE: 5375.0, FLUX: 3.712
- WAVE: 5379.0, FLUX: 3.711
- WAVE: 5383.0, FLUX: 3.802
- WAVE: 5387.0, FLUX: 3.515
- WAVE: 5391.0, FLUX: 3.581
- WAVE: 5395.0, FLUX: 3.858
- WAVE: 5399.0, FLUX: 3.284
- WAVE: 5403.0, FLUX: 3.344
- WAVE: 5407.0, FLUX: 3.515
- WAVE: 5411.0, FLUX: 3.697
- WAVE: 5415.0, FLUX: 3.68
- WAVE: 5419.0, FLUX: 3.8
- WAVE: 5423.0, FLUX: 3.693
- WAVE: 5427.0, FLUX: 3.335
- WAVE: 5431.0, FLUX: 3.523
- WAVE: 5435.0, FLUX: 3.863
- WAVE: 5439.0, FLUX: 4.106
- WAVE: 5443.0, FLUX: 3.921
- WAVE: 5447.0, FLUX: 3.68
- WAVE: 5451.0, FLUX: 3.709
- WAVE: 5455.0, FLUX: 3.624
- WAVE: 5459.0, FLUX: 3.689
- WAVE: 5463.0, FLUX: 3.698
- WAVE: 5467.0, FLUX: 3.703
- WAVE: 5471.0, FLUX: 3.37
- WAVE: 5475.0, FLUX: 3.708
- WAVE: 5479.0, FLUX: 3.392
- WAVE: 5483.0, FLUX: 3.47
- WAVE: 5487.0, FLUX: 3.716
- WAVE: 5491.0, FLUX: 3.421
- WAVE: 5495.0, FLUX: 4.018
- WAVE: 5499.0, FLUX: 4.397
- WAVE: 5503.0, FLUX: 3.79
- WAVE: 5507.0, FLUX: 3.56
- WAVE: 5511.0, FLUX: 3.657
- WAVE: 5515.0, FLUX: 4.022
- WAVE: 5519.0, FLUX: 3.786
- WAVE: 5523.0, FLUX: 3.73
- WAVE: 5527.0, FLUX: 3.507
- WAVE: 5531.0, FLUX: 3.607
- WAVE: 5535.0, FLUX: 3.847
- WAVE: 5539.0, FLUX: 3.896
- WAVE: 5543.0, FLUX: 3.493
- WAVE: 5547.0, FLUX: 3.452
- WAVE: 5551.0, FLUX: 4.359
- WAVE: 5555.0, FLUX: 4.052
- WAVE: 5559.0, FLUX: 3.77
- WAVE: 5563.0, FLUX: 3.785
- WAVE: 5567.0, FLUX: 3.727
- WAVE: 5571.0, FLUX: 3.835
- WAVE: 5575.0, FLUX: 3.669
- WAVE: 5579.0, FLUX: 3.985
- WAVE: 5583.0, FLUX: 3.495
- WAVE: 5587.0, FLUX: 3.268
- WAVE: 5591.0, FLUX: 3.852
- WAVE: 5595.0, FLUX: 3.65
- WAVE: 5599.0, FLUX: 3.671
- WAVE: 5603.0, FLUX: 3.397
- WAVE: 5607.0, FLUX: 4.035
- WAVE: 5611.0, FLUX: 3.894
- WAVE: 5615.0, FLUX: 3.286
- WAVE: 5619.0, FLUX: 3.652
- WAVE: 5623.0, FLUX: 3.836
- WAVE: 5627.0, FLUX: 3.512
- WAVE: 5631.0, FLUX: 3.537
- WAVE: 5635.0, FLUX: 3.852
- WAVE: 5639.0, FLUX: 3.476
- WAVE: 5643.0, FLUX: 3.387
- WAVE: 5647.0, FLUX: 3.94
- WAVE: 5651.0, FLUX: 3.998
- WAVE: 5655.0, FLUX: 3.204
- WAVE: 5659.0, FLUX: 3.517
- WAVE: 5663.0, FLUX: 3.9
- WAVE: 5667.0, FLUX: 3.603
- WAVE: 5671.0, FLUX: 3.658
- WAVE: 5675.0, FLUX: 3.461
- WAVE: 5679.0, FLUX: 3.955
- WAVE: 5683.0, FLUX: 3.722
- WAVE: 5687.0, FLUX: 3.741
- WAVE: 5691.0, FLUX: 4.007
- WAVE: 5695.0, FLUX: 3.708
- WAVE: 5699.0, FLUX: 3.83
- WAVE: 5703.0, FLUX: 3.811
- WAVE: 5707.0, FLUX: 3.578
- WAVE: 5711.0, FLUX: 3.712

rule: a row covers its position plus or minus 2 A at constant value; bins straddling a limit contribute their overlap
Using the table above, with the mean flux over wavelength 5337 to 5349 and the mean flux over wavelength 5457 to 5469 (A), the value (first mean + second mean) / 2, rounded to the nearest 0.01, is 3.48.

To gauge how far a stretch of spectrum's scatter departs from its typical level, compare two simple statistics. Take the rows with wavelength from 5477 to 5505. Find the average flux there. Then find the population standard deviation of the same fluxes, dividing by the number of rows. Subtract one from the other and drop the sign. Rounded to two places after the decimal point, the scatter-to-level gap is 3.40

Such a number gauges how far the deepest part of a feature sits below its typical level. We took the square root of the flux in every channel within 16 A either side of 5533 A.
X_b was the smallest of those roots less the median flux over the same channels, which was -1.81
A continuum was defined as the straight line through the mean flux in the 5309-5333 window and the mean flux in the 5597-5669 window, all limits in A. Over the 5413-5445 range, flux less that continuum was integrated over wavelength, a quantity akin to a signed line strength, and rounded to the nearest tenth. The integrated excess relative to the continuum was 6.2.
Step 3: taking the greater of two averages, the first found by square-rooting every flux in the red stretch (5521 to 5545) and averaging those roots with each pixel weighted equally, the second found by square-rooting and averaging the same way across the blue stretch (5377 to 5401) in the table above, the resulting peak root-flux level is 1.92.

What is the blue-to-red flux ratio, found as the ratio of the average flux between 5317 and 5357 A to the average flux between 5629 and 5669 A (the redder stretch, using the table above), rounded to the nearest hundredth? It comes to 0.96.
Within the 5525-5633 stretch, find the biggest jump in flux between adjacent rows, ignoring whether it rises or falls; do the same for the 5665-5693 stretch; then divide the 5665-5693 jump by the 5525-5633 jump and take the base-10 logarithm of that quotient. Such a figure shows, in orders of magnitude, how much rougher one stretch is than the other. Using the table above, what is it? -0.3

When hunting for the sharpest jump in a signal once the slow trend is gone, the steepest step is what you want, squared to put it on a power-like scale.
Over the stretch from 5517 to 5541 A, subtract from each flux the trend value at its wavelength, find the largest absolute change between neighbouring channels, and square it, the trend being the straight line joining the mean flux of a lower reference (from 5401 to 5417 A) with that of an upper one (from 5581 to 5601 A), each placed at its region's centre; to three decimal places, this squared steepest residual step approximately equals 0.057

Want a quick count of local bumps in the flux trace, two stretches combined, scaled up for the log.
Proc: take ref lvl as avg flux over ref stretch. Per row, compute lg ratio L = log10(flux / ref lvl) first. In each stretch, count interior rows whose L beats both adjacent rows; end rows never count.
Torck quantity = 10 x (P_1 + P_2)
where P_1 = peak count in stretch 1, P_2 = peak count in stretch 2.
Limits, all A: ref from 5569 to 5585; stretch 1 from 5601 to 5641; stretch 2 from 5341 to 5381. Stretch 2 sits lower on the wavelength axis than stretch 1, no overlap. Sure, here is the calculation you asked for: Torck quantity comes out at 60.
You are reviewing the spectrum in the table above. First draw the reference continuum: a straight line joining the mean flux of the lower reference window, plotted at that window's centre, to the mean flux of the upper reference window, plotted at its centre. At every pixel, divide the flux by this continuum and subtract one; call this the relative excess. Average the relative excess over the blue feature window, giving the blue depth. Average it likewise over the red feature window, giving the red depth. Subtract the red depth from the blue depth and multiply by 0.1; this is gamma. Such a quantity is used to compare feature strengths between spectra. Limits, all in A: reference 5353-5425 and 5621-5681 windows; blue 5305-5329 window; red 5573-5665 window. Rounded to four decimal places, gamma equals -0.0069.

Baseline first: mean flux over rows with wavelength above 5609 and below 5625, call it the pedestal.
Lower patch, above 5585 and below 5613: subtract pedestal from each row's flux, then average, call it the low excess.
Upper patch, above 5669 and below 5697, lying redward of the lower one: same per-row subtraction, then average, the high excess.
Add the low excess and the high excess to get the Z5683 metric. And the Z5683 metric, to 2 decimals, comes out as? 0.10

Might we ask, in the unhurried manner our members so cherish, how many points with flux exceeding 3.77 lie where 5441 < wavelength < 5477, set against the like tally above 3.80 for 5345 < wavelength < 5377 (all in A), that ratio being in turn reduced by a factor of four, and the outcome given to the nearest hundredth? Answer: 0.06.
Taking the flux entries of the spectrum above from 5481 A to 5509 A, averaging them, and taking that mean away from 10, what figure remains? 6.23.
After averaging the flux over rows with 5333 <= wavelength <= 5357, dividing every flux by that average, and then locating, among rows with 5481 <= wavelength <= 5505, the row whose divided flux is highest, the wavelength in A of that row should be 5499.0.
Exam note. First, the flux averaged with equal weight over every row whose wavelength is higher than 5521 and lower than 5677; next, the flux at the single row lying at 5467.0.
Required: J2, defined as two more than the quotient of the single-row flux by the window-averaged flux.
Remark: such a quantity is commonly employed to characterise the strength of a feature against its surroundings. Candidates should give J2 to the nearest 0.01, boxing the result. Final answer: 3.00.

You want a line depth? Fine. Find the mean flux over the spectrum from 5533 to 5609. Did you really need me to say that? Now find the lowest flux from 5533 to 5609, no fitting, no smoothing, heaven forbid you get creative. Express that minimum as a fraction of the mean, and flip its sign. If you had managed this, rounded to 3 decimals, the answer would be -0.872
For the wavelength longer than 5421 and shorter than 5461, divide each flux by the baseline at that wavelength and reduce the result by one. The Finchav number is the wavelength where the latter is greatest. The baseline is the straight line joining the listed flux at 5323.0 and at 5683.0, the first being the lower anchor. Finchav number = 5439.0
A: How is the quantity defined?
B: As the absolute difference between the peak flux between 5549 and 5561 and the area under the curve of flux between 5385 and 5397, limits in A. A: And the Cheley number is 39.5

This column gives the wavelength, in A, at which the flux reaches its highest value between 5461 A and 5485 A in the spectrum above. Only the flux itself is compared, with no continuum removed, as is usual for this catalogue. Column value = 5475.0 A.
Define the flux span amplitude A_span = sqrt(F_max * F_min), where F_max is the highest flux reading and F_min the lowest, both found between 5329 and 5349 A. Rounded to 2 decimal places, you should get 3.38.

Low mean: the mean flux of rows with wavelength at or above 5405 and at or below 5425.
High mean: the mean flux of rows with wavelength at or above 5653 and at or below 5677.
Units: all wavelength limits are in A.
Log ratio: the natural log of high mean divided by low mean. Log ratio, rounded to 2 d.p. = -0.03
